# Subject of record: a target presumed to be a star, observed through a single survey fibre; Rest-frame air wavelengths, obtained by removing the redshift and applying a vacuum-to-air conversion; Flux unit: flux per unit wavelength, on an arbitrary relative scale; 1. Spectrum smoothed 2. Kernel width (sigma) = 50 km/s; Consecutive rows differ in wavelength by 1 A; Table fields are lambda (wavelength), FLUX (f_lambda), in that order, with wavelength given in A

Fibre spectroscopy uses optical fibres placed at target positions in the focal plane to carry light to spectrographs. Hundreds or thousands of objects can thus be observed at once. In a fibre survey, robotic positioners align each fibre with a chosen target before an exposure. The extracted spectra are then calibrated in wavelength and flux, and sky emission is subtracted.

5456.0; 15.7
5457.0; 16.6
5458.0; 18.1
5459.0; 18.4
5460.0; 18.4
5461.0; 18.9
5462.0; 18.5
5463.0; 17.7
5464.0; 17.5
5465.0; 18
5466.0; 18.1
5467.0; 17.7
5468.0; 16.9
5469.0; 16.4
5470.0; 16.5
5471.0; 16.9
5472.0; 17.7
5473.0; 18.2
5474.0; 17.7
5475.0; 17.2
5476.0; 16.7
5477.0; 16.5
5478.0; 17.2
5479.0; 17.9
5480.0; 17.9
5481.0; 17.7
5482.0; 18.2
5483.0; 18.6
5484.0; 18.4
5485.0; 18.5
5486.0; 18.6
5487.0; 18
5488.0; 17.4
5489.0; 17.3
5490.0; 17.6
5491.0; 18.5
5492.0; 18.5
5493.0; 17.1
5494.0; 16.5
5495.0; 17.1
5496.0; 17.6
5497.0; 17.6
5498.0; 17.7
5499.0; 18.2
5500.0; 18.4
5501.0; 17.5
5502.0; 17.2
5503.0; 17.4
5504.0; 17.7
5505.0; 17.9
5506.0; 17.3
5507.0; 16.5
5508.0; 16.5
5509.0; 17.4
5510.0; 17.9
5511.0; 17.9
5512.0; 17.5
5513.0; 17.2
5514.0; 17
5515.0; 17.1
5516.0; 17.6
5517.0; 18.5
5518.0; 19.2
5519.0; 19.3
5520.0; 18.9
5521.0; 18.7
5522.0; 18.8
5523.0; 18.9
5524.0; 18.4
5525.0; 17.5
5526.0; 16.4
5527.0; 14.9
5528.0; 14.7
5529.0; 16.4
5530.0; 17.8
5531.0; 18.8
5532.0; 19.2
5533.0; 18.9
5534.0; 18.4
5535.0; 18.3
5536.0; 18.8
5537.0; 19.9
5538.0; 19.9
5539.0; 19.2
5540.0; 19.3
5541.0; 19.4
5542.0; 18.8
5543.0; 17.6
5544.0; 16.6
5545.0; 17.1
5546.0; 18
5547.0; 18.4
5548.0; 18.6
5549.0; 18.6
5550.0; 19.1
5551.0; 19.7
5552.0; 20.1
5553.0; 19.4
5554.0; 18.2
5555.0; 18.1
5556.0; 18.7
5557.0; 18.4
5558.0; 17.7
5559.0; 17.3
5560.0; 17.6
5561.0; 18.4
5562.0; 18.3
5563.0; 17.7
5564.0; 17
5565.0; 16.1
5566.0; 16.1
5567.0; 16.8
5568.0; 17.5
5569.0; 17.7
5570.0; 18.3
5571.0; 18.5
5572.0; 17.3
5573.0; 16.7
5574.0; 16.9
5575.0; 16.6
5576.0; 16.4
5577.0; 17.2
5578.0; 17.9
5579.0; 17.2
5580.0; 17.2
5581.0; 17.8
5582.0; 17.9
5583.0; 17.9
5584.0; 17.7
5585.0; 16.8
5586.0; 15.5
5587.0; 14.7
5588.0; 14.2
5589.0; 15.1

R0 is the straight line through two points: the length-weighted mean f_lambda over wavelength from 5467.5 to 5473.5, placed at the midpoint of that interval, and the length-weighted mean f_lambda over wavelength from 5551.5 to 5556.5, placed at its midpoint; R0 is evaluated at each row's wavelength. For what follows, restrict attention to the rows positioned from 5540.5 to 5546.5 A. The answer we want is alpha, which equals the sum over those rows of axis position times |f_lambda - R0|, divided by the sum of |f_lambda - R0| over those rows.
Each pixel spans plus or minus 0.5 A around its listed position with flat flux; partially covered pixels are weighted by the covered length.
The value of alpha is 5543.9 A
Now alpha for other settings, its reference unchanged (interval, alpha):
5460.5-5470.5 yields 5464.3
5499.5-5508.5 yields 5505.1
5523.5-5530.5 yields 5527.4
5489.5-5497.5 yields 5492.9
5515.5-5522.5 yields 5519.0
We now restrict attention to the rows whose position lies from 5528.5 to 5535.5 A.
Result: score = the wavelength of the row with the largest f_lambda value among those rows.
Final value 5532.0 A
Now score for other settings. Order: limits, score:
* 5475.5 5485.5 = 5483.0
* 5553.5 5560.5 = 5556.0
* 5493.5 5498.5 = 5498.0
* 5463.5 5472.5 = 5466.0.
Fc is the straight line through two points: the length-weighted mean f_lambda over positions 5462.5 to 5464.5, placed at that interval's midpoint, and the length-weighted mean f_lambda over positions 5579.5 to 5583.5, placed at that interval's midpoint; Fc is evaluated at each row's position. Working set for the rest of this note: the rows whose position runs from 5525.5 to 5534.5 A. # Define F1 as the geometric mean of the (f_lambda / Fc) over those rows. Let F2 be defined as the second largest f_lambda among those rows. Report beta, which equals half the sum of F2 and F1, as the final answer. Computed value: 9.9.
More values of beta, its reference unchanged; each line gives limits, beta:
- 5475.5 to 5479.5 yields 9.1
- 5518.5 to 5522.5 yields 10.0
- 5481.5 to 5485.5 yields 9.8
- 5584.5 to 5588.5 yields 8.2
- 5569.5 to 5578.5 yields 9.6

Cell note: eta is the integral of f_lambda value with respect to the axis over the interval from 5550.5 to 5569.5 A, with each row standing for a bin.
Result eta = 341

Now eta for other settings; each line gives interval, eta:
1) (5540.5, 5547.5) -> 126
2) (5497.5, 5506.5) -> 159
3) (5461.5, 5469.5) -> 141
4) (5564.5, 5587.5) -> 393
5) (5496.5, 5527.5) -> 549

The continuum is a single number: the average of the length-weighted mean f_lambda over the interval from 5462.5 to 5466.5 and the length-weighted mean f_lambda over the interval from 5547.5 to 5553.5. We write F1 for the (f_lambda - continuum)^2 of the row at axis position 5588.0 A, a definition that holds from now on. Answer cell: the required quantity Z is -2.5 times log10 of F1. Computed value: -3.2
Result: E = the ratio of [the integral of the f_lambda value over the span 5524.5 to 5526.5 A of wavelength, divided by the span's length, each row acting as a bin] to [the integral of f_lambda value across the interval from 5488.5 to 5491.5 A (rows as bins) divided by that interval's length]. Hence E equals 0.95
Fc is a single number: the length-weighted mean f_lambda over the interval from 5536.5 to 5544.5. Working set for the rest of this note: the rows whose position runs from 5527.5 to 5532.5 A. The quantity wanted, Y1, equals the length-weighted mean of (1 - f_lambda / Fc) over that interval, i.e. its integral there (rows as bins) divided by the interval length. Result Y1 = 0.08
